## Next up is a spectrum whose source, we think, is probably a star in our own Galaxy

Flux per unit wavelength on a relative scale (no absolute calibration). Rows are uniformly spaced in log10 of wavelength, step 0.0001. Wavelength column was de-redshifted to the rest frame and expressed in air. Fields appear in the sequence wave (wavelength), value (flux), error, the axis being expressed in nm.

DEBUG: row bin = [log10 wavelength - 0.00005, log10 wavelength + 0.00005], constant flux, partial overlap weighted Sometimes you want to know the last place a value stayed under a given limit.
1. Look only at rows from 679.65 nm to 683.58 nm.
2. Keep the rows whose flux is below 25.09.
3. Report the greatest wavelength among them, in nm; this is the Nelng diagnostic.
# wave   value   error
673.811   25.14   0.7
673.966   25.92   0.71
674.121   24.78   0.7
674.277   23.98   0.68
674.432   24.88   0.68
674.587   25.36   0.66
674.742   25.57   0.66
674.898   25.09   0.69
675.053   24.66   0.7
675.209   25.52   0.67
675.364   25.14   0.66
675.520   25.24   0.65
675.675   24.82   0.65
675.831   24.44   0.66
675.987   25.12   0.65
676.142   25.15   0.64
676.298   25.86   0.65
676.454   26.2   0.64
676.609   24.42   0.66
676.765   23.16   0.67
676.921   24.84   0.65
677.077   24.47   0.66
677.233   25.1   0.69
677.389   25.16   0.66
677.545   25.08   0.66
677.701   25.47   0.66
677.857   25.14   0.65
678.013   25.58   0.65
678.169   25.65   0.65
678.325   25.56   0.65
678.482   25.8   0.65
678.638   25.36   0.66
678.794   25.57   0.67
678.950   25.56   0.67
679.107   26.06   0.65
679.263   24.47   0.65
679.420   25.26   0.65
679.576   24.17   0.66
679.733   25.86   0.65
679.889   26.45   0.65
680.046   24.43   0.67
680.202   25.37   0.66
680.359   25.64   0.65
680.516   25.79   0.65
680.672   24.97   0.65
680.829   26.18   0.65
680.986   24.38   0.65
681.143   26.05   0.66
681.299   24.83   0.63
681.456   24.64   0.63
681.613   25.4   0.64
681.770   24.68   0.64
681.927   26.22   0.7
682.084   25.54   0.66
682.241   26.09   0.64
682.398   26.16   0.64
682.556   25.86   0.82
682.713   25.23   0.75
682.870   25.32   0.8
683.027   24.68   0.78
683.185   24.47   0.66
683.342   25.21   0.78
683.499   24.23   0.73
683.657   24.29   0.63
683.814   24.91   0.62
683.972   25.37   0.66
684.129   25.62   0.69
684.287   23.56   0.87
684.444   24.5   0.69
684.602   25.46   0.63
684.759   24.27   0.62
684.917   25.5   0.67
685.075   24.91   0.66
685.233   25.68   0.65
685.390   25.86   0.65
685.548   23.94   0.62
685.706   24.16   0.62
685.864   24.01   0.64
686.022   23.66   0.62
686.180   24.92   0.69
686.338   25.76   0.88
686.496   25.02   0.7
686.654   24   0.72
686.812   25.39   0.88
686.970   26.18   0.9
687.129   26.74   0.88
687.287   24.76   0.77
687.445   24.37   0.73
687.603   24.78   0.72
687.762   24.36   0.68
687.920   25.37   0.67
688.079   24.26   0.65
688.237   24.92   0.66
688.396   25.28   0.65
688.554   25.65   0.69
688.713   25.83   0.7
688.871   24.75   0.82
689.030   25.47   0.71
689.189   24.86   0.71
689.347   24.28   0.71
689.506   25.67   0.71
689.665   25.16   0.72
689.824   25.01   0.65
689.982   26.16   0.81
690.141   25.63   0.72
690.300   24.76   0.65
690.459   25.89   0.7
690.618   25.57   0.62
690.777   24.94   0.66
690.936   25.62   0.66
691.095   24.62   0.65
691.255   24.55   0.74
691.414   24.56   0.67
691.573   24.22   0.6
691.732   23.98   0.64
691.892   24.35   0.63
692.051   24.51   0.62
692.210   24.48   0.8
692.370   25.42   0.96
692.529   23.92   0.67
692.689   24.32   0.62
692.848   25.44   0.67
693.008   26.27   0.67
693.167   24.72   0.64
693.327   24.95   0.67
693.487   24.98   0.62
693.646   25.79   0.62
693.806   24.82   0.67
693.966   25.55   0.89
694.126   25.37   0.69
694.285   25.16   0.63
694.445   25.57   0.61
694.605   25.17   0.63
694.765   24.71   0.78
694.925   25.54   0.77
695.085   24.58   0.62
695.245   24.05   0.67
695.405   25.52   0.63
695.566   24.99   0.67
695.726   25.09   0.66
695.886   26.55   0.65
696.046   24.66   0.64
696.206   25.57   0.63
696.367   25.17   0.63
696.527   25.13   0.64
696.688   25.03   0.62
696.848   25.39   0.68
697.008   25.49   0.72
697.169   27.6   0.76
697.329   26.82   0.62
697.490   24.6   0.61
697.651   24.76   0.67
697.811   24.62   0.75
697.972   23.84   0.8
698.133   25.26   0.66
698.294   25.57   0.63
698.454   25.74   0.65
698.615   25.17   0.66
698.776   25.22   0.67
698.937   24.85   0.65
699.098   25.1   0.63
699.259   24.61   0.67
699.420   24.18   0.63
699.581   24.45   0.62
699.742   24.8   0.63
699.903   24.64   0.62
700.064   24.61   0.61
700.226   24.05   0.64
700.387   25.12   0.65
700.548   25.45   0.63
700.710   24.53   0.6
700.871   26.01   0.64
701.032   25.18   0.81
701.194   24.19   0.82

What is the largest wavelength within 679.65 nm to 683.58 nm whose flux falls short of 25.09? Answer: 683.499 nm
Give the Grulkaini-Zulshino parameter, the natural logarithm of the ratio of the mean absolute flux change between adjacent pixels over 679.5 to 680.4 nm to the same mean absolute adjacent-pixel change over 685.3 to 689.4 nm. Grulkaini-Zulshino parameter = 0.4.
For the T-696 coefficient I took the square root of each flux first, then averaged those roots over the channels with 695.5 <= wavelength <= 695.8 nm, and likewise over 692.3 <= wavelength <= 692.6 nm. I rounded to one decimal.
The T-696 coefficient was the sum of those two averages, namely 10.0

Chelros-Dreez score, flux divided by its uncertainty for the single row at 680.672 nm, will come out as 38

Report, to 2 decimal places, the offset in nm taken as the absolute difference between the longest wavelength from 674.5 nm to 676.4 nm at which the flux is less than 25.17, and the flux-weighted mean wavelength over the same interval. 0.70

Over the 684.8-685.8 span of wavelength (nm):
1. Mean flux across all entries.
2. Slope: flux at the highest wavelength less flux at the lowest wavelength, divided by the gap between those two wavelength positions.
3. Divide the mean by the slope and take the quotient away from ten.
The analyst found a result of 25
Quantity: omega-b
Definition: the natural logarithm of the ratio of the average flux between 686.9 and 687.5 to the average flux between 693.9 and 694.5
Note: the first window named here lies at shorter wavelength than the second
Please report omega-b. 0.004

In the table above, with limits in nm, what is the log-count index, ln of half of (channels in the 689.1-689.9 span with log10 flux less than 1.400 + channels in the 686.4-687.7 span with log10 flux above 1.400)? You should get 1.1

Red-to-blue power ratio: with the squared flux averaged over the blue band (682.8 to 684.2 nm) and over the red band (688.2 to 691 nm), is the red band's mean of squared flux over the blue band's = 1.03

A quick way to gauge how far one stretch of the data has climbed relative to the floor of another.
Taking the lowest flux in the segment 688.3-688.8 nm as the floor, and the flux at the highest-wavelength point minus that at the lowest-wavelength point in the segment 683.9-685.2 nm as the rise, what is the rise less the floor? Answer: -25.7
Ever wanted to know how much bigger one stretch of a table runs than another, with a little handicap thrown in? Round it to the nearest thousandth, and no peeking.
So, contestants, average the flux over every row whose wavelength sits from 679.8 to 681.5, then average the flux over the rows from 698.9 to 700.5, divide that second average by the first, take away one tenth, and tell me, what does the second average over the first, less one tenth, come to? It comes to 0.872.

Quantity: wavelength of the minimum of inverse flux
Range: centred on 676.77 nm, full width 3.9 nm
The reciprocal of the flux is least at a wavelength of 676.454 nm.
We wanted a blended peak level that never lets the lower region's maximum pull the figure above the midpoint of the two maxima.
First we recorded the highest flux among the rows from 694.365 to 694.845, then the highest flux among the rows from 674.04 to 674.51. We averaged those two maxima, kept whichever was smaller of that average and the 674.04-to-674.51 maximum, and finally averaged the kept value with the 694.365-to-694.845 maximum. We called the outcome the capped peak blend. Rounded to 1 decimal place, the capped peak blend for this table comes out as 25.2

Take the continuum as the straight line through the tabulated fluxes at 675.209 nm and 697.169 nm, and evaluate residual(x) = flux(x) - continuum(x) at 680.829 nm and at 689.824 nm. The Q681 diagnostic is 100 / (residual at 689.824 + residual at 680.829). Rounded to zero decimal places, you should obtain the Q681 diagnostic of -57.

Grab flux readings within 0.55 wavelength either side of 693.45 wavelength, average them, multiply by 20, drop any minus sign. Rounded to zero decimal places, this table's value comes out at 506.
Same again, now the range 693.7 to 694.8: 504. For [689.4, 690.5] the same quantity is 509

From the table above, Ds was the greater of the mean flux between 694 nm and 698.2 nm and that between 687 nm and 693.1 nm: 25.24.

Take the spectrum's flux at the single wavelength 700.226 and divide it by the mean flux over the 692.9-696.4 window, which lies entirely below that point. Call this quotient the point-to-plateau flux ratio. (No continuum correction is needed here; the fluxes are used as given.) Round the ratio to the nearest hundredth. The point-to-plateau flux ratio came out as 0.95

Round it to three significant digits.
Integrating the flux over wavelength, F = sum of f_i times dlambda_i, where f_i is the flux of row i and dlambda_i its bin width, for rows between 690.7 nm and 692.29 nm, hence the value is 39.1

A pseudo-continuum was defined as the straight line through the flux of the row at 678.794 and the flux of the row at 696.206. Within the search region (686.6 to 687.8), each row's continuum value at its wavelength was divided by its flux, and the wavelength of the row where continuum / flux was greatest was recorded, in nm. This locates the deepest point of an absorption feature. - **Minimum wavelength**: 686.654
